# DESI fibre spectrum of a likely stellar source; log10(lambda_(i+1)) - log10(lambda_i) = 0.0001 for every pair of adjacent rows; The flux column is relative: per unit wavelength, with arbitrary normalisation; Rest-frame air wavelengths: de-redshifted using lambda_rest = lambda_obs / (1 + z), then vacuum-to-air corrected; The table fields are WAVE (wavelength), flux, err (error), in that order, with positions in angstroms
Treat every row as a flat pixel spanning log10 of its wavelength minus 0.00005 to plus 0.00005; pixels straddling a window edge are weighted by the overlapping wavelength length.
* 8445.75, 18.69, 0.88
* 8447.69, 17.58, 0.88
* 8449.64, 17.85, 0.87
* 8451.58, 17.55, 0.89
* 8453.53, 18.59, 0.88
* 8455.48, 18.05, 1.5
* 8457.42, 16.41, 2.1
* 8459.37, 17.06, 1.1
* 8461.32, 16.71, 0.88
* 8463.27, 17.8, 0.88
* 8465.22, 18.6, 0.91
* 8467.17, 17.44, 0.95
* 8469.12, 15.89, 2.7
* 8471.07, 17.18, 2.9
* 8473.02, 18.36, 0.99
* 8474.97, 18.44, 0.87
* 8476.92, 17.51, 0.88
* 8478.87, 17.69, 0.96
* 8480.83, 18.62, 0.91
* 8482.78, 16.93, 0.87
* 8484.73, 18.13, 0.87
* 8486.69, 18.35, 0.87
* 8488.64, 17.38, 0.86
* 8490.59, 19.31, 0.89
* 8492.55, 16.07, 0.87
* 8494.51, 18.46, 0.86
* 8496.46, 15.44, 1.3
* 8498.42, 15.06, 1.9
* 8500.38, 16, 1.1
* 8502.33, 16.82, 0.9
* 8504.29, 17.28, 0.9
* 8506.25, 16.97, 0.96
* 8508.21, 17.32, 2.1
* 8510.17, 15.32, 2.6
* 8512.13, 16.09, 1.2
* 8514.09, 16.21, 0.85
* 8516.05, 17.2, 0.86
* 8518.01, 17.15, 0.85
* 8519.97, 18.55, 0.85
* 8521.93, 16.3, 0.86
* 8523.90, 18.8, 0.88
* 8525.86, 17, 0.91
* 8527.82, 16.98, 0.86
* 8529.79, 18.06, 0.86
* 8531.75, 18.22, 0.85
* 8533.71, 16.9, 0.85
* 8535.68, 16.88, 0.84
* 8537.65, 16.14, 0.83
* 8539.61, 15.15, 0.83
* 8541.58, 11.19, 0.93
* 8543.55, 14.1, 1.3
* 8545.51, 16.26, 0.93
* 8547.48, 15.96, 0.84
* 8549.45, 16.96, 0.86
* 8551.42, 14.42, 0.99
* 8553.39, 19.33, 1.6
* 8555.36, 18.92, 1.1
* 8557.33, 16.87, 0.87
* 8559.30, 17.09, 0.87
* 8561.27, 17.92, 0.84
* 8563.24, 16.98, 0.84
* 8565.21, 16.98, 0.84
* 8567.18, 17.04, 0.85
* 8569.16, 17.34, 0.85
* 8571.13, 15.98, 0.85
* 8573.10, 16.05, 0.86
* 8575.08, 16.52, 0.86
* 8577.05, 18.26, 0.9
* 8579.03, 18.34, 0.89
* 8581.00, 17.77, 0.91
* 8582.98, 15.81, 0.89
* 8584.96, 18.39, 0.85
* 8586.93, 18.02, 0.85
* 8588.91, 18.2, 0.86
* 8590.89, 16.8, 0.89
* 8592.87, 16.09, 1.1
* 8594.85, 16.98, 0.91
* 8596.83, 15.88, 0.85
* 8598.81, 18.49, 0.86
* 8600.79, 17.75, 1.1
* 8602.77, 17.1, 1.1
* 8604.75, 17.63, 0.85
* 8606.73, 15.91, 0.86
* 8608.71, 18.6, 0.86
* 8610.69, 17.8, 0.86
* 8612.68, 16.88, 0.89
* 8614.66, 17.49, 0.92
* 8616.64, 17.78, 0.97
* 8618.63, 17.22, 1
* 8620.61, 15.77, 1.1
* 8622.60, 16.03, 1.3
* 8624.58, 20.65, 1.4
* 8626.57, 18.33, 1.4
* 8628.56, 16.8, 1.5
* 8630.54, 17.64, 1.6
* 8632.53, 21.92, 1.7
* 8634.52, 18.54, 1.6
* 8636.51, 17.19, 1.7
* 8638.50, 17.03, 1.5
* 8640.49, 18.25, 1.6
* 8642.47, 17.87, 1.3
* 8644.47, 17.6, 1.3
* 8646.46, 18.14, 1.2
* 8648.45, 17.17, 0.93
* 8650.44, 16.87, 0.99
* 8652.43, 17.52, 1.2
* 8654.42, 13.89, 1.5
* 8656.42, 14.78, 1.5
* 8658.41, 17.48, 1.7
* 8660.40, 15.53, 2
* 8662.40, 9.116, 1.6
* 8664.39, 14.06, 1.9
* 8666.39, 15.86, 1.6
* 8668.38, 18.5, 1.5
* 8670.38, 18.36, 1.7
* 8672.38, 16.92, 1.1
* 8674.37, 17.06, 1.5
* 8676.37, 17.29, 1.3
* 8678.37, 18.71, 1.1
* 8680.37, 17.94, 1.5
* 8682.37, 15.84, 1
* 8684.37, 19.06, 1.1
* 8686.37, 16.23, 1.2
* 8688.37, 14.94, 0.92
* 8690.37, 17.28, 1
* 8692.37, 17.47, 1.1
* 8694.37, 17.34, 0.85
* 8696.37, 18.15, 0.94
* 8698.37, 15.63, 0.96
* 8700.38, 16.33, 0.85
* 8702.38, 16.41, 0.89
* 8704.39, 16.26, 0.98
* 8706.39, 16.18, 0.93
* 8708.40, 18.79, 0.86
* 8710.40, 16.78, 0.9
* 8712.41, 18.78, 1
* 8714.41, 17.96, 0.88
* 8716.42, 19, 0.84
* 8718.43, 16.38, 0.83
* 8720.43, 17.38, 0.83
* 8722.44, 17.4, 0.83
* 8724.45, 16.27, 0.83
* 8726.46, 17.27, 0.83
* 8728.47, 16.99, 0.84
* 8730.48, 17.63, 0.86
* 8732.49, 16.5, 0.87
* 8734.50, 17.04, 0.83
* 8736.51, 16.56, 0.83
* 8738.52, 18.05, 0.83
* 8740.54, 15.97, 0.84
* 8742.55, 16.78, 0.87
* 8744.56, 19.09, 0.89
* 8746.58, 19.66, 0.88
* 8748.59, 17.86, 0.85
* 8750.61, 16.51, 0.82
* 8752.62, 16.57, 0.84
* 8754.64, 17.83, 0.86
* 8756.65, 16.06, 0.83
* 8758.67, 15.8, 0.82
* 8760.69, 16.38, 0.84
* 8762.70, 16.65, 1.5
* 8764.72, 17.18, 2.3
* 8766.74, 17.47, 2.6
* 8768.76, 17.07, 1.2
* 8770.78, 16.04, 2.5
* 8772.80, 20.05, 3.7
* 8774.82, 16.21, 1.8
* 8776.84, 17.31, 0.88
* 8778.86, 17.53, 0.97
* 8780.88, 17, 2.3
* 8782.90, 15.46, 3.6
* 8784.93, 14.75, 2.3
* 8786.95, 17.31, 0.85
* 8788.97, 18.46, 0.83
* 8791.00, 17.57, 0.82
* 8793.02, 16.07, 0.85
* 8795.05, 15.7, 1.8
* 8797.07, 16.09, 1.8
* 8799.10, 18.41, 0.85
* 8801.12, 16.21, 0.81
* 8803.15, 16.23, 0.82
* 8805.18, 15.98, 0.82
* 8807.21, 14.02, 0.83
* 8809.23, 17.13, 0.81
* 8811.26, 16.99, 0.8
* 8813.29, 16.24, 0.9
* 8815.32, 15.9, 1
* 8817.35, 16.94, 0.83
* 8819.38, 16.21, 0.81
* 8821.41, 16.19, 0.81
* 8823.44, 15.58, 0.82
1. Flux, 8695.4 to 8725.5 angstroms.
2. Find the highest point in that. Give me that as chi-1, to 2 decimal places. 19.00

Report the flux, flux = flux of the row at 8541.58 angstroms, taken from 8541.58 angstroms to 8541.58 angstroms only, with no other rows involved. 11.19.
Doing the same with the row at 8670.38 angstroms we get 18.36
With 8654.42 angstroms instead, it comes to 13.89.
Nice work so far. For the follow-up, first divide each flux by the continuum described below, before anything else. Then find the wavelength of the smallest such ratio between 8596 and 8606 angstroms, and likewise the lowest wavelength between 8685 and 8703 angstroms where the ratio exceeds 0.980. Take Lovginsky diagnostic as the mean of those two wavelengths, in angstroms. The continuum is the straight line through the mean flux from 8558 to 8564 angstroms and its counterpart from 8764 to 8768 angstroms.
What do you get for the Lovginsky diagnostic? 8643.6 angstroms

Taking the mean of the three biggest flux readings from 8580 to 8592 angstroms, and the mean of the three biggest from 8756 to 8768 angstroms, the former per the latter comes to 1.06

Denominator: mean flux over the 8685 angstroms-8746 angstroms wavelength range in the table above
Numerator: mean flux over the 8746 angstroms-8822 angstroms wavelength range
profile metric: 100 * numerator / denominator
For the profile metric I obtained 98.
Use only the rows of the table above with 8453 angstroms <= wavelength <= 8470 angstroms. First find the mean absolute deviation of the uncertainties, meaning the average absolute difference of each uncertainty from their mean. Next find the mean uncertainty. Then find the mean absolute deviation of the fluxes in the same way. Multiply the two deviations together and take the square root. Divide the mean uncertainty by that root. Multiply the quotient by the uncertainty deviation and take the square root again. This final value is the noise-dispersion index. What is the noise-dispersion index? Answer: 1.04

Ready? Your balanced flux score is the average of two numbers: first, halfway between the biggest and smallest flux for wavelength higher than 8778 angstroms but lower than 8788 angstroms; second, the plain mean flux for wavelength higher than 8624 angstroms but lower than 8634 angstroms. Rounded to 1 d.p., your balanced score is 17.6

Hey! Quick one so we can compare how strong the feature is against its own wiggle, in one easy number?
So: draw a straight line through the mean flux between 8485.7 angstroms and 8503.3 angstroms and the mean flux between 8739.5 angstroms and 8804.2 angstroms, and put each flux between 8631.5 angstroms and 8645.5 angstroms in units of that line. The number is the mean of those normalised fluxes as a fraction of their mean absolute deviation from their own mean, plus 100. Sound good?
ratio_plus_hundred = 117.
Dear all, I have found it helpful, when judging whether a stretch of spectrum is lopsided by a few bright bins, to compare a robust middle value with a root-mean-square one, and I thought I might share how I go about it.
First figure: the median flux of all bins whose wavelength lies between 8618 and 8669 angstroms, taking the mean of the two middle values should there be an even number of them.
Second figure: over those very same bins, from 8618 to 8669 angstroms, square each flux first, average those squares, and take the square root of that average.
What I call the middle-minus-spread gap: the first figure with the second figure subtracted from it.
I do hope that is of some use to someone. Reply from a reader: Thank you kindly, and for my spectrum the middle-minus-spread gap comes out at 0.1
